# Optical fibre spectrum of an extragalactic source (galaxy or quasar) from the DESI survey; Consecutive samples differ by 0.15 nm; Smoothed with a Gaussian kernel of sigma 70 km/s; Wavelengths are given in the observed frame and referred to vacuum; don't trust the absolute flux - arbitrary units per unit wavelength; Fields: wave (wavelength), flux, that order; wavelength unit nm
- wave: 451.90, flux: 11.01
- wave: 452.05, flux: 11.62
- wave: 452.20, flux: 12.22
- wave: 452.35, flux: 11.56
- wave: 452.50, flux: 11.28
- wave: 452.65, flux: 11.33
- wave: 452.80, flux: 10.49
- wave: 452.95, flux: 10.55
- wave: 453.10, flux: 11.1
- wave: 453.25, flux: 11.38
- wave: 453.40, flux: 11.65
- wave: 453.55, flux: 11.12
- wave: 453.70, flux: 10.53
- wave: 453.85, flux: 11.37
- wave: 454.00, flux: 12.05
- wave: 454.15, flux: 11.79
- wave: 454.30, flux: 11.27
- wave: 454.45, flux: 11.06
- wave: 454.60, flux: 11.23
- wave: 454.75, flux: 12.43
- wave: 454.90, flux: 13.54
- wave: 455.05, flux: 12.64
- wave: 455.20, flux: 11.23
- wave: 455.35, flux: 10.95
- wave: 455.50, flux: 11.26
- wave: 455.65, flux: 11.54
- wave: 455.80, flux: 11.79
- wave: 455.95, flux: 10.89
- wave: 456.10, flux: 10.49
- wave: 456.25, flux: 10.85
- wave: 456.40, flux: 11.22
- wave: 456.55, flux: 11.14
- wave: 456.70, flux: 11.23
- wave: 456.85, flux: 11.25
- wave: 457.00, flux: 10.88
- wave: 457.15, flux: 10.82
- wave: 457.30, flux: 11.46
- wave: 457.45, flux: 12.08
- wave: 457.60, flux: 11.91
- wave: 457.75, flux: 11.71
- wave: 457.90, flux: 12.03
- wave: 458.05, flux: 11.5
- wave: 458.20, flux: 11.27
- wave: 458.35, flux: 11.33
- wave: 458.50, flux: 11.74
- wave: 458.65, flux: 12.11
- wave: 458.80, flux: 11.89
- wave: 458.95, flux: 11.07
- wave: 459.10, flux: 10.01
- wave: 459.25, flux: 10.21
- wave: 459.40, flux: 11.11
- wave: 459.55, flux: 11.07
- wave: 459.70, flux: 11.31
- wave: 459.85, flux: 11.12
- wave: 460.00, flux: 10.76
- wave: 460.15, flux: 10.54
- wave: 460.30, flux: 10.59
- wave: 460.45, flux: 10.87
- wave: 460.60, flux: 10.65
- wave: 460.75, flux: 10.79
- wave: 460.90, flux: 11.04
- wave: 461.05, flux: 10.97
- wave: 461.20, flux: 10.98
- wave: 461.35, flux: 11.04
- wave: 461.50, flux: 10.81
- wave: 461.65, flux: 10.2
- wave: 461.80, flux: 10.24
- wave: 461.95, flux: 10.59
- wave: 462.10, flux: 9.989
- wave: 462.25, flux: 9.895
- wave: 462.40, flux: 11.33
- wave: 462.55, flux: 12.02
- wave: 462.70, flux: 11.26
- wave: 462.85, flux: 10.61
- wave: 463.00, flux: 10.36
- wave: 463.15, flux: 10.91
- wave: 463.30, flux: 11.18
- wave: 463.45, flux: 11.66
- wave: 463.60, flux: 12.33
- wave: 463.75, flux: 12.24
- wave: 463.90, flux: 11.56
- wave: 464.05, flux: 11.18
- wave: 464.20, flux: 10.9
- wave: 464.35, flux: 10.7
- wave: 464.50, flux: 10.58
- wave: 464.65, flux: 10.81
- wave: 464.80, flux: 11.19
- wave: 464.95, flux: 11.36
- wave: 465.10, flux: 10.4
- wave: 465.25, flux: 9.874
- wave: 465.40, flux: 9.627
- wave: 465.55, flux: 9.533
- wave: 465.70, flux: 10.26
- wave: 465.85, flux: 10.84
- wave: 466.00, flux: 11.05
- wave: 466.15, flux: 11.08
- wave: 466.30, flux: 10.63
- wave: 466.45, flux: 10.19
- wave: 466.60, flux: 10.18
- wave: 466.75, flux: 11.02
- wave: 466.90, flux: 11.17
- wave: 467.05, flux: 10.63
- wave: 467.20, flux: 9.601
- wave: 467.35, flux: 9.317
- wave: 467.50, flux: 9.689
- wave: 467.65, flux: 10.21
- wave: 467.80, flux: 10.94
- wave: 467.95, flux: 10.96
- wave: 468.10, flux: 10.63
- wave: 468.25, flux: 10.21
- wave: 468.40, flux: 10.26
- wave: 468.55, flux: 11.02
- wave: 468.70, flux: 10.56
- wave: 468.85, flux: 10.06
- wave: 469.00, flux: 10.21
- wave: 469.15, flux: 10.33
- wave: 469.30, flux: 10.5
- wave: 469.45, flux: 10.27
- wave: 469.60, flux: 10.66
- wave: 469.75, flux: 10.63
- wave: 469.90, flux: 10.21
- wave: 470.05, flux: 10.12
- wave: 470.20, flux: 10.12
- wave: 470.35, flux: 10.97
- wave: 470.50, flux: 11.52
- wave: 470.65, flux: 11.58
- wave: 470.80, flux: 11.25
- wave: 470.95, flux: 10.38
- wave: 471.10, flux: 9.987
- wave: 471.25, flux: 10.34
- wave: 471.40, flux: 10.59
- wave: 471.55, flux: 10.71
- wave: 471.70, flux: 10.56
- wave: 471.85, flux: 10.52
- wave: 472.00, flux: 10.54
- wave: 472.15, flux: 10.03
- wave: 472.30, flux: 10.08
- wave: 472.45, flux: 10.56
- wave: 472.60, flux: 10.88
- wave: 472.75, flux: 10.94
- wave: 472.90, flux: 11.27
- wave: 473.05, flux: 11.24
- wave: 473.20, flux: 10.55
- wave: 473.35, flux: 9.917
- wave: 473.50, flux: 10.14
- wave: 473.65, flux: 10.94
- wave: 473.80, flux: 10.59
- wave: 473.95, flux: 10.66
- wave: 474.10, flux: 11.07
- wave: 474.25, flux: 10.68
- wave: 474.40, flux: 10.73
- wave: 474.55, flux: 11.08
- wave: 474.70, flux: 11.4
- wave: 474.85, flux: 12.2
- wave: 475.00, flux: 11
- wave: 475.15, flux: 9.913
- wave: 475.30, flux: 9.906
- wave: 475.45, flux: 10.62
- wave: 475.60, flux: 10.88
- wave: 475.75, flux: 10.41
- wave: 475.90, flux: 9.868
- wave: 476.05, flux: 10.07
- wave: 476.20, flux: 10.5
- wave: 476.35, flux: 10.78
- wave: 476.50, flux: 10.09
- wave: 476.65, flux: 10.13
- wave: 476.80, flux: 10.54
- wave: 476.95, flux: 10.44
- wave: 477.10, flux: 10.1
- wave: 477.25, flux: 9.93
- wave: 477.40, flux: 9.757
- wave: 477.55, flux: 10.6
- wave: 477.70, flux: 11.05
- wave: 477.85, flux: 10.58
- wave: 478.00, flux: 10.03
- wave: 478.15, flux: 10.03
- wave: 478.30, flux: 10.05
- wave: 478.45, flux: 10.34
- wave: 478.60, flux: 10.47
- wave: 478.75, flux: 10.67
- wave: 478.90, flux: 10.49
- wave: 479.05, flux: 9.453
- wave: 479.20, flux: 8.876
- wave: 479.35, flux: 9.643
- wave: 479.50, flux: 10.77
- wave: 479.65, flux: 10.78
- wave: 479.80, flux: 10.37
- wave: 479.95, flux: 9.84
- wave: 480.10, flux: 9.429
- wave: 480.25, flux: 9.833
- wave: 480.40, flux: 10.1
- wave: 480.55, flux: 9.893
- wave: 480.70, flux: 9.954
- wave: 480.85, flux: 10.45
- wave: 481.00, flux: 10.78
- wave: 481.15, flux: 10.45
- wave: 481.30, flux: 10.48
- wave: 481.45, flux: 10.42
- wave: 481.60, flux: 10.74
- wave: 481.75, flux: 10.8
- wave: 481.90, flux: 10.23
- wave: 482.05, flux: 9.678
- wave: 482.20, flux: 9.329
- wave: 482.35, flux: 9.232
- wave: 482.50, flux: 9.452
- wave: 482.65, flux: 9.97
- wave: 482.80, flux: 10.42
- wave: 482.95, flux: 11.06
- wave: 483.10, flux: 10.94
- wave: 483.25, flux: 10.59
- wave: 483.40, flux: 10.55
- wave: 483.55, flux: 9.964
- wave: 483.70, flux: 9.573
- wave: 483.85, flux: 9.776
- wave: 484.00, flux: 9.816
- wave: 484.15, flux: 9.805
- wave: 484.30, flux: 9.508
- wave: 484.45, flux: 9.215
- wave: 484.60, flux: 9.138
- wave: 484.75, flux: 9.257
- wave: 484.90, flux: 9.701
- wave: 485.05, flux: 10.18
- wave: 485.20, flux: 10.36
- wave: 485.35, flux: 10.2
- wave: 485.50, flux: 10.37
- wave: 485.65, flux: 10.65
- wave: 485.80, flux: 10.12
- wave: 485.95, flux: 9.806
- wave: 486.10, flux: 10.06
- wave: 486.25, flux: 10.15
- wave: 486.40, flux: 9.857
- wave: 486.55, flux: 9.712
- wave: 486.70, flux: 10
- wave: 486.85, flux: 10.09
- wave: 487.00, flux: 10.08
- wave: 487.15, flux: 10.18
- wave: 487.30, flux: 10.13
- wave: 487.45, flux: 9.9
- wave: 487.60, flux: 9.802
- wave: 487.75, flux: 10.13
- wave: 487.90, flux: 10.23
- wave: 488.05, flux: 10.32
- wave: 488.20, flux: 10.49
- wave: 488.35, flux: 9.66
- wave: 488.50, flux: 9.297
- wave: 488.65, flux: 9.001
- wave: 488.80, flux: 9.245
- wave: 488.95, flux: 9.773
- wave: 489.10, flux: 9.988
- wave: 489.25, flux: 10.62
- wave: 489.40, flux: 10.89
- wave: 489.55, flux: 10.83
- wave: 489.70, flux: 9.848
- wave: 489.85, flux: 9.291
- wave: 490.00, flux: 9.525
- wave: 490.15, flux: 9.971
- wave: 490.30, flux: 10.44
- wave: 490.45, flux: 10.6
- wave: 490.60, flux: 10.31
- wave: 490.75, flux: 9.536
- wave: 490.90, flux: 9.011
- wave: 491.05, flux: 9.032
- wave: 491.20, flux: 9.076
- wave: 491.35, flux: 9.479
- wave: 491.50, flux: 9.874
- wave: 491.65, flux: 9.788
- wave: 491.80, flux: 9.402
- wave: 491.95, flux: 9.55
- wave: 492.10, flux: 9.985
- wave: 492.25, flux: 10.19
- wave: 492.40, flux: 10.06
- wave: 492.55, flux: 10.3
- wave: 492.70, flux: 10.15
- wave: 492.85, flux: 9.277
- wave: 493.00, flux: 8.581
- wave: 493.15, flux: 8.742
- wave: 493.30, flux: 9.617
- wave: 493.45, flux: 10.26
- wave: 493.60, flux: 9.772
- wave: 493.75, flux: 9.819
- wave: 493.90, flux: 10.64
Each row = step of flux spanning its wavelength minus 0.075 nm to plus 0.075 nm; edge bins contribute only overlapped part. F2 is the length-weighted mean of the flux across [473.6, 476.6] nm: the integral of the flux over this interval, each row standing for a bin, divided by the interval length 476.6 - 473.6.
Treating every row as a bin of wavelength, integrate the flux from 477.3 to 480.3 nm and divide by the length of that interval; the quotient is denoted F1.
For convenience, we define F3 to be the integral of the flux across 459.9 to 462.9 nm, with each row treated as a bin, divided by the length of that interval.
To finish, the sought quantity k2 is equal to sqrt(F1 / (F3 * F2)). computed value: 0.297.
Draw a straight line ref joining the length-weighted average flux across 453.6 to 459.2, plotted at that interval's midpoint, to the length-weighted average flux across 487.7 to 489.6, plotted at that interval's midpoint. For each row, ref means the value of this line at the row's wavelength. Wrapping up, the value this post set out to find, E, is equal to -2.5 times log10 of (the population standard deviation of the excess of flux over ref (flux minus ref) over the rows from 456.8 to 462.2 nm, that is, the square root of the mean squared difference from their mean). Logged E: 0.69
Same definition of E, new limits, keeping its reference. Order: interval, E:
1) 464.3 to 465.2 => 1.18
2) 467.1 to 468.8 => 0.61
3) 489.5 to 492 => 0.71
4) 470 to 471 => 0.56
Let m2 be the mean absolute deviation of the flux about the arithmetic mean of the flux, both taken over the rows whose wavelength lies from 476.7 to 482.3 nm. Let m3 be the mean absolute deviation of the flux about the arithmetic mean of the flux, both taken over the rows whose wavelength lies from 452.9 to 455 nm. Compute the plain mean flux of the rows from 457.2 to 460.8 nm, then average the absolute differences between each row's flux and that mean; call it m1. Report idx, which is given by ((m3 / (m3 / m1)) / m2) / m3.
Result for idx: 2.1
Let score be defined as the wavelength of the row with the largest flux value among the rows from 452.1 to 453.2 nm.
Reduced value 452.20 nm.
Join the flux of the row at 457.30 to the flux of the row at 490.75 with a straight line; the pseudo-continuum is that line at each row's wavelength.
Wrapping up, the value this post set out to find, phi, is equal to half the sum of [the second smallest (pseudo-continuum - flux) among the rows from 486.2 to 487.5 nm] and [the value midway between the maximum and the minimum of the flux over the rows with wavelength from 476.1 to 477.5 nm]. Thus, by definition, 4.94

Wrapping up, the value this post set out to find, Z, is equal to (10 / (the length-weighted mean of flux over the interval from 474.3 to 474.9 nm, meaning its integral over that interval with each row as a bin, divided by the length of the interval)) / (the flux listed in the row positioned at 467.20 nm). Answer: 0.092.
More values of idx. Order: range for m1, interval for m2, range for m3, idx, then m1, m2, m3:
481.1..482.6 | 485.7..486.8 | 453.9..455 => 5.7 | 0.527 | 0.14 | 0.65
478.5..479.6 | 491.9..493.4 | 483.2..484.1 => 3.6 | 0.625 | 0.49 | 0.35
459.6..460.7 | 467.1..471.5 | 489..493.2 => 1.1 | 0.228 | 0.41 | 0.51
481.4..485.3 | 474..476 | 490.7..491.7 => 3.3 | 0.493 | 0.48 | 0.31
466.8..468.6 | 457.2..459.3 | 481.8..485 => 2.3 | 0.505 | 0.48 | 0.46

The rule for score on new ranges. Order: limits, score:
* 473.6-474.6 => 474.55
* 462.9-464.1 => 463.60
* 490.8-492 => 491.50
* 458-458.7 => 458.65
